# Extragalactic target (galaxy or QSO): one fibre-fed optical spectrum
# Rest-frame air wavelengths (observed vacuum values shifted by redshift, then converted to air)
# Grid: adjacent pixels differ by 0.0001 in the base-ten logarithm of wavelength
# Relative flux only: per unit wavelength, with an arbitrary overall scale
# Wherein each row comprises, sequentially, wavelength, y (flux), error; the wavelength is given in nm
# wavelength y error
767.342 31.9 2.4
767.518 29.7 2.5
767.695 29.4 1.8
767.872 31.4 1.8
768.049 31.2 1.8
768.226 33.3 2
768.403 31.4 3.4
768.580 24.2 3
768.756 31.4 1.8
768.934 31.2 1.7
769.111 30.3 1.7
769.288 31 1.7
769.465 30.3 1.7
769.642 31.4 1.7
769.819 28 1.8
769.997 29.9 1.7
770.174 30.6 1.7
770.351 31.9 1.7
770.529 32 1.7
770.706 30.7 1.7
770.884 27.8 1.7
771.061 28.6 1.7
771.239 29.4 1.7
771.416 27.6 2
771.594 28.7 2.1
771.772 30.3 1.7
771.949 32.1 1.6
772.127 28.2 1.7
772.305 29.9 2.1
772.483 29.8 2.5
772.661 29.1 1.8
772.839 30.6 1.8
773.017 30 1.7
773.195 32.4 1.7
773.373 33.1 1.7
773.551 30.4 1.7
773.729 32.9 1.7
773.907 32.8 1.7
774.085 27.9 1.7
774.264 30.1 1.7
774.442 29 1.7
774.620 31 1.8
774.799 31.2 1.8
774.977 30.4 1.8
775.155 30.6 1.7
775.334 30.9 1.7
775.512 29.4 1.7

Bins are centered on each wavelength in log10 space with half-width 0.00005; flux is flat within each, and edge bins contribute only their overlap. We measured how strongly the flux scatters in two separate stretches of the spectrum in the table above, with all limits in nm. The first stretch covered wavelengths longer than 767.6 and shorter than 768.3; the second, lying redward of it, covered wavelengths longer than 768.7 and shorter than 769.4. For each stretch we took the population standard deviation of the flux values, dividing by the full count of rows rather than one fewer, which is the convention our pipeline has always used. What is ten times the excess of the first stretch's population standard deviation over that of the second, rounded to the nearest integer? 10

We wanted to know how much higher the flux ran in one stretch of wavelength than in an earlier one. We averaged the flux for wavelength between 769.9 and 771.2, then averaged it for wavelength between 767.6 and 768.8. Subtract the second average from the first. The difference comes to -0.1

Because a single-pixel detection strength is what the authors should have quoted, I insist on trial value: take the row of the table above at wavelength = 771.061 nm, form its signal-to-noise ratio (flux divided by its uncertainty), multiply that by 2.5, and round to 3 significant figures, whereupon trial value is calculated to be 42.1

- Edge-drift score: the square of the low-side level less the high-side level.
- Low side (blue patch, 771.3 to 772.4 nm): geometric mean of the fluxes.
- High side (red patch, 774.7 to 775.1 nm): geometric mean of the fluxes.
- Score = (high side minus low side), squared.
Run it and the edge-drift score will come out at 1.87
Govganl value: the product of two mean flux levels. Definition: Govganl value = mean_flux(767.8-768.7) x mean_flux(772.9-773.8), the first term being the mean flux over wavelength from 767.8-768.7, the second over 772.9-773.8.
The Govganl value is 962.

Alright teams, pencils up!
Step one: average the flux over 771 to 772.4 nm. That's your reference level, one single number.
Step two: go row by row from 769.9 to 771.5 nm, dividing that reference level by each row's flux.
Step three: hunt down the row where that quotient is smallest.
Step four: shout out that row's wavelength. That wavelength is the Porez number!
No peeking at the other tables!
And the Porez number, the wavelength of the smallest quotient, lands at 770.529 nm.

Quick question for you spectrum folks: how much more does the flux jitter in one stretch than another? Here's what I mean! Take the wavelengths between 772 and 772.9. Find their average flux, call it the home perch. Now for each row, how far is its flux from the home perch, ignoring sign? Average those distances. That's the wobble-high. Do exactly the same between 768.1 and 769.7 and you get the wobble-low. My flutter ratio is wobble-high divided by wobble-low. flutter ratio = 0.47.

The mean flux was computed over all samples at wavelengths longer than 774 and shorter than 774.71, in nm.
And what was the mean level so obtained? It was 29.5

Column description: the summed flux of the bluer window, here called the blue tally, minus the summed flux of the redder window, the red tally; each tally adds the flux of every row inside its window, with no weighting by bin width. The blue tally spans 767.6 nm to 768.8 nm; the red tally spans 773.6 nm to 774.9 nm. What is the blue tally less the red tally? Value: -2.6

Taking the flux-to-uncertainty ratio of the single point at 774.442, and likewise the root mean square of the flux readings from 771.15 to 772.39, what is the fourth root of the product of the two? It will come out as 4.74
